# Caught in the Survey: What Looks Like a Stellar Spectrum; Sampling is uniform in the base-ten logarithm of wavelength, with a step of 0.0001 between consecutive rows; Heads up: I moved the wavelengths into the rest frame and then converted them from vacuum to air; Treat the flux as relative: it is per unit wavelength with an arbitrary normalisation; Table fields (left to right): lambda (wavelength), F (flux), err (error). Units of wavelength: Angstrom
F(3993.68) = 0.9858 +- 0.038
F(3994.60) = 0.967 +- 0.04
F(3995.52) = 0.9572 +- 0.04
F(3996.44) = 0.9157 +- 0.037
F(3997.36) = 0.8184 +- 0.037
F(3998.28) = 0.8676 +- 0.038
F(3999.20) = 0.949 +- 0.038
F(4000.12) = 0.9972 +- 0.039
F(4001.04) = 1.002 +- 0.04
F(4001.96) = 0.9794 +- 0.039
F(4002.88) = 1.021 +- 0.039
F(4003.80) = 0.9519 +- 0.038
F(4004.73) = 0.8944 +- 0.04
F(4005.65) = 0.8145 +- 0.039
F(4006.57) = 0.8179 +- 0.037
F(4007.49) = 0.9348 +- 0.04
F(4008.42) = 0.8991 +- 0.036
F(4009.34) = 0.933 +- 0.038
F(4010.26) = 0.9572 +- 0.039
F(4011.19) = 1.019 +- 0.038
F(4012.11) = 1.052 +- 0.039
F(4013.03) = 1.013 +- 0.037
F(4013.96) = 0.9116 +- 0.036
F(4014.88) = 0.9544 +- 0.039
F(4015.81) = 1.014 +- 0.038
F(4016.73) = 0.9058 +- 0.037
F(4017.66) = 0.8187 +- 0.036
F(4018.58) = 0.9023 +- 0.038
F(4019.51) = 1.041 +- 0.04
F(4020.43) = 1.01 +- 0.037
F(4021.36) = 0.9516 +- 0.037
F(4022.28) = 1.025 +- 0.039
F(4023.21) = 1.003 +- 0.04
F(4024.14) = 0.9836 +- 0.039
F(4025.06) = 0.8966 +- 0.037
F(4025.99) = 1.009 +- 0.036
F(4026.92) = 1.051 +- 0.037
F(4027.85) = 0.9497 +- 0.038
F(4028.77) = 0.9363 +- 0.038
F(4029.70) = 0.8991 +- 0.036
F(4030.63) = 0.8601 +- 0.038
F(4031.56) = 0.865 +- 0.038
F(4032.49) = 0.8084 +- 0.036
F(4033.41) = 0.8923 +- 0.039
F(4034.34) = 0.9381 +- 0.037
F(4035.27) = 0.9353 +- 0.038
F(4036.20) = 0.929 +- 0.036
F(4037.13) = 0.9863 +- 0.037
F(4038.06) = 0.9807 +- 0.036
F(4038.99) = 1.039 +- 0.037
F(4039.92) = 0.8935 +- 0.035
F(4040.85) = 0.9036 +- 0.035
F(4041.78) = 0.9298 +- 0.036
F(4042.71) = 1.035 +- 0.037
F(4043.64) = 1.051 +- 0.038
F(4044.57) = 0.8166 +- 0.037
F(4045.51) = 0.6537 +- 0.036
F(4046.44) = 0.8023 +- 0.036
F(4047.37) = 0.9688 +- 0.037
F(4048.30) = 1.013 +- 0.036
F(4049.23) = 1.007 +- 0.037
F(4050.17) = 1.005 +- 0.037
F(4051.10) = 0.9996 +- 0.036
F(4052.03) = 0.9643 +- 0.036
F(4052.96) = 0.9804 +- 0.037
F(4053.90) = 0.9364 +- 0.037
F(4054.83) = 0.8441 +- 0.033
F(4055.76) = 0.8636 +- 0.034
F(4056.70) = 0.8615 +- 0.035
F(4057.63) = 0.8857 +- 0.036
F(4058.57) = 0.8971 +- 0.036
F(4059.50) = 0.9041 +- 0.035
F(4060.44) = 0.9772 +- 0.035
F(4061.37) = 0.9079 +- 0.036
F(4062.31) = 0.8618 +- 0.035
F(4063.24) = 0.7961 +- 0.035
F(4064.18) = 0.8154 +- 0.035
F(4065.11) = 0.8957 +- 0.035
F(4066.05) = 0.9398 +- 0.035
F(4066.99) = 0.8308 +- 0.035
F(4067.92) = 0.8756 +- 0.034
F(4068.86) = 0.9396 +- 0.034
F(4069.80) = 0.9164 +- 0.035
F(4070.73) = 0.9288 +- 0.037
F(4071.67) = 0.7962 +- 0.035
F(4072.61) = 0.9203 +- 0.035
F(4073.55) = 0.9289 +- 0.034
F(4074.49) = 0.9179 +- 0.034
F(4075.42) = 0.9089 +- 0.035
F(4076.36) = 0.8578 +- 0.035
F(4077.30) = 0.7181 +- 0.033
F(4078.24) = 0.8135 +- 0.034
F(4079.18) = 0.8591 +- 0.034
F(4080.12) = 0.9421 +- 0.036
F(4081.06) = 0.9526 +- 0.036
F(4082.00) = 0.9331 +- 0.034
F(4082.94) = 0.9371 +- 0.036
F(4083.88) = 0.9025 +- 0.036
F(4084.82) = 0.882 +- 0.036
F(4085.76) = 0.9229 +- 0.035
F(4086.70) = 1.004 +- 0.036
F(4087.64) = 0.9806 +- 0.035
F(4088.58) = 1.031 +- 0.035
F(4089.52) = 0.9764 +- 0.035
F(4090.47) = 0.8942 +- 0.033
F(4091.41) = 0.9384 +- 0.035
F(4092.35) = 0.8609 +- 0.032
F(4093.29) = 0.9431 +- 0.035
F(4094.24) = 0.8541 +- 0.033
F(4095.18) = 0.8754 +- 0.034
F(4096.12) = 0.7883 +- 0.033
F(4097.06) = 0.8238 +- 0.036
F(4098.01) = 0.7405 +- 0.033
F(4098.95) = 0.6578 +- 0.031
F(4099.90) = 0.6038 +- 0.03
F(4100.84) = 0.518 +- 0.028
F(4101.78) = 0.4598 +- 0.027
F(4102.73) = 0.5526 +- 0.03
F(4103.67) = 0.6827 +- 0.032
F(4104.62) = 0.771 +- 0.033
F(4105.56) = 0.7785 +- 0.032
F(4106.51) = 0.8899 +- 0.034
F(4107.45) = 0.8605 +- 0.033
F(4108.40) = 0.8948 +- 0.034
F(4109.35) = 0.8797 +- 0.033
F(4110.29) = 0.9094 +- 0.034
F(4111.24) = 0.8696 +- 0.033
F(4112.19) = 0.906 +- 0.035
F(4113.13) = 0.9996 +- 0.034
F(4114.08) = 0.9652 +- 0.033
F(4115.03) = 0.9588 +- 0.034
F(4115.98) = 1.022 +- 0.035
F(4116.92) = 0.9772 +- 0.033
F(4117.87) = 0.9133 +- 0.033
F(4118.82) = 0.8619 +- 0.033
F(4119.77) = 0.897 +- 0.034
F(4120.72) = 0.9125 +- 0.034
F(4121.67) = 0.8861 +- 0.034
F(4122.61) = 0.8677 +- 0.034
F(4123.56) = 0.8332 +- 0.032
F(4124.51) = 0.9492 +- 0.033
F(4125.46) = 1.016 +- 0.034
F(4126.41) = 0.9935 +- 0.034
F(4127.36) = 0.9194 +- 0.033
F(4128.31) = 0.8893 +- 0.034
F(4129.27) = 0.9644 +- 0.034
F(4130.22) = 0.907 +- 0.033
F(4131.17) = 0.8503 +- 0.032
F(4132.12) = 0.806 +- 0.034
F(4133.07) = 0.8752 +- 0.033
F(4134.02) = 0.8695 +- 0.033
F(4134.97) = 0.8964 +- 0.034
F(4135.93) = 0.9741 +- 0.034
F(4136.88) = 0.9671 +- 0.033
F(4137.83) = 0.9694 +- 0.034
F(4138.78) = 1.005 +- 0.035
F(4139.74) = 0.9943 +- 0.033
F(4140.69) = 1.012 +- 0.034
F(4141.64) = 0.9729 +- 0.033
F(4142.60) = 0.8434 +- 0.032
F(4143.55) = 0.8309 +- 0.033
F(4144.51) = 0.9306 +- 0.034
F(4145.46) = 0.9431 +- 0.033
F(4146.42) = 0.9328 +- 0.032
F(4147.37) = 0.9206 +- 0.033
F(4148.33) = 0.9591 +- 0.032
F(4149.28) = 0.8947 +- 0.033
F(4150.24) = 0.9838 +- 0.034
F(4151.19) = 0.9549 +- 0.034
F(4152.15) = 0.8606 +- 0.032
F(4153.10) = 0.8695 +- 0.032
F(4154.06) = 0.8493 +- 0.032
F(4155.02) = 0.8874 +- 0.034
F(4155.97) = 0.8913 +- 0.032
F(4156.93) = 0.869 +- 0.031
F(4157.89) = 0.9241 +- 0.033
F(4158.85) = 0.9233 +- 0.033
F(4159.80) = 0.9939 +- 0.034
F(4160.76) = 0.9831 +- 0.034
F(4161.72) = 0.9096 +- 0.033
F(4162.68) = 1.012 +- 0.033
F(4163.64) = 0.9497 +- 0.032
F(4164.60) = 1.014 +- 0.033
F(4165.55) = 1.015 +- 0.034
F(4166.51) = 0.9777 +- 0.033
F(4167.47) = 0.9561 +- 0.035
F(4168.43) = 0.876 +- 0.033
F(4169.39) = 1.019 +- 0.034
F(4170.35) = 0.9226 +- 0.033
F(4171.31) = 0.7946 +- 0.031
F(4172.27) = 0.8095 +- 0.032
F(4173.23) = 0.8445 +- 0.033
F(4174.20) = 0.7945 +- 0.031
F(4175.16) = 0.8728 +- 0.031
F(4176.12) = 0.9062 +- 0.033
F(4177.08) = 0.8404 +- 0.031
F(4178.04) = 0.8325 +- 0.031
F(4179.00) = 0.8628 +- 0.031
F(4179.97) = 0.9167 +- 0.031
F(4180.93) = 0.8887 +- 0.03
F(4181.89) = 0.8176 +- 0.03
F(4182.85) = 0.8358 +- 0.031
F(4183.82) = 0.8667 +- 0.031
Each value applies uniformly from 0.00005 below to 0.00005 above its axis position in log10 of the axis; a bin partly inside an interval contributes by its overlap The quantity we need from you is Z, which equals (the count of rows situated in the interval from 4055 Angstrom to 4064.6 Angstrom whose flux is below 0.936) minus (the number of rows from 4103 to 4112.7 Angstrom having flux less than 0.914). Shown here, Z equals -1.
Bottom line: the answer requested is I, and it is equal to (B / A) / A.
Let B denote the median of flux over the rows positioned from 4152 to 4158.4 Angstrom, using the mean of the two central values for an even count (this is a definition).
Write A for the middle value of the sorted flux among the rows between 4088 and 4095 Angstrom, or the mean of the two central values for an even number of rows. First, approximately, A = 0.94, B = 0.87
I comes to 0.99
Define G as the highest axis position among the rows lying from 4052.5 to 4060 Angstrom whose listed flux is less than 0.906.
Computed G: 4059.50 Angstrom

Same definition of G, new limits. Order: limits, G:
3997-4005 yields 4004.73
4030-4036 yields 4033.41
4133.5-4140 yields 4134.97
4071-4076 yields 4071.67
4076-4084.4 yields 4083.88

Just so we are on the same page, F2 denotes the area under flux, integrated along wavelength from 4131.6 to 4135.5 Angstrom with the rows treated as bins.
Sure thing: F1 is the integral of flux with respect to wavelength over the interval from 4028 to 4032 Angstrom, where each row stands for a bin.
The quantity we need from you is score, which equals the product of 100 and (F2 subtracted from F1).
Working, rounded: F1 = 3.6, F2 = 3.4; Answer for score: 22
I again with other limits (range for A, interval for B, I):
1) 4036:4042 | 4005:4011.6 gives 1.08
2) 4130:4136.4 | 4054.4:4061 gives 1.16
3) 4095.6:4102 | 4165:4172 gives 2.21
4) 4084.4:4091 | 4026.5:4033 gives 0.94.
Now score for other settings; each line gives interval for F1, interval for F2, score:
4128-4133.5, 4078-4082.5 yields 78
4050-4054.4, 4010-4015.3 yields -93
